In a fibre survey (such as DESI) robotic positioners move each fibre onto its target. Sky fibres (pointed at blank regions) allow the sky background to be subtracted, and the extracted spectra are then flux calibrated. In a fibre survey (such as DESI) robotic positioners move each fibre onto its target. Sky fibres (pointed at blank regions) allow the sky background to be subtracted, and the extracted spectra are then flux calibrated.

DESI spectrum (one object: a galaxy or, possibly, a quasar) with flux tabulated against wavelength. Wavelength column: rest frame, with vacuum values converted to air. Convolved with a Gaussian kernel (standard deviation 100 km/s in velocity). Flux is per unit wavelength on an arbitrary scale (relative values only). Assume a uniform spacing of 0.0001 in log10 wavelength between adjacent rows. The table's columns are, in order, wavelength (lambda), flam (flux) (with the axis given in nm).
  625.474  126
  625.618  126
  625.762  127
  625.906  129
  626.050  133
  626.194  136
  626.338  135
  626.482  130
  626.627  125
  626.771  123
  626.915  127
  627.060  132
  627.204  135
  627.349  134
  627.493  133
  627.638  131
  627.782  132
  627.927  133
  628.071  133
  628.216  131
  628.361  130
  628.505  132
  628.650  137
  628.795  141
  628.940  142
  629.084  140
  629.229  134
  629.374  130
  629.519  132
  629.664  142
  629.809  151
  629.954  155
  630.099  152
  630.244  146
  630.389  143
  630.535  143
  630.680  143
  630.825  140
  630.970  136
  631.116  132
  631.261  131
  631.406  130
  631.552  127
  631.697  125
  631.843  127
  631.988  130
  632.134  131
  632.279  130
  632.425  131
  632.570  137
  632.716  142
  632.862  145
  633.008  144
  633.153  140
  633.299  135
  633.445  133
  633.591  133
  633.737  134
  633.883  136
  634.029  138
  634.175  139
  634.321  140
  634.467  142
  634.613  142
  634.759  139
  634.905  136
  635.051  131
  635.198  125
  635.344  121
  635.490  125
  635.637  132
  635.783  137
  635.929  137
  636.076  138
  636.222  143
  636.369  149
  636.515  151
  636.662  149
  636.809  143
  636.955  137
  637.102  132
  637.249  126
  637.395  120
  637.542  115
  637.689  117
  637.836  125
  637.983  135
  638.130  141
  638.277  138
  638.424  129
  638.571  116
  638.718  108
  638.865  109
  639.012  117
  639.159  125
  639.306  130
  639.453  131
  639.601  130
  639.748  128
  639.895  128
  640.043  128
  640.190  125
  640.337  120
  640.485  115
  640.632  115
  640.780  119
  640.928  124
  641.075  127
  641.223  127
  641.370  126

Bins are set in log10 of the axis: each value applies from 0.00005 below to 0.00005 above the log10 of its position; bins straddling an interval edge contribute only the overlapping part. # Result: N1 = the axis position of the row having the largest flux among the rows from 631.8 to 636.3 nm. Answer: 632.862 nm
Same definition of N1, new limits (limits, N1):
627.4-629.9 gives 629.809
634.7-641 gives 636.515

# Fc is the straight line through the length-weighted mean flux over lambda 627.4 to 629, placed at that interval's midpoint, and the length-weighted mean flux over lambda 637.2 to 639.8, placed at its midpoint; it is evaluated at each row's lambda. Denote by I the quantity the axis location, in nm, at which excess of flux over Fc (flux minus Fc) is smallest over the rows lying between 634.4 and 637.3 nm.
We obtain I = 635.344 nm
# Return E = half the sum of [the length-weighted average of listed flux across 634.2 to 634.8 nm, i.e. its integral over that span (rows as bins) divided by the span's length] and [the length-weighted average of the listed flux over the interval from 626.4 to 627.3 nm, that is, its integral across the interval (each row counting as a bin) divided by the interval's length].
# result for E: 134.8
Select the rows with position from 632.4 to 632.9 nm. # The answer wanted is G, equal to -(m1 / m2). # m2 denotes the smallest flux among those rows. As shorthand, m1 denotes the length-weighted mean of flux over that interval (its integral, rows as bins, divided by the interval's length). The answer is -1.06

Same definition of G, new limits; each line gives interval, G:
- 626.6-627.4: -1.05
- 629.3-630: -1.09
